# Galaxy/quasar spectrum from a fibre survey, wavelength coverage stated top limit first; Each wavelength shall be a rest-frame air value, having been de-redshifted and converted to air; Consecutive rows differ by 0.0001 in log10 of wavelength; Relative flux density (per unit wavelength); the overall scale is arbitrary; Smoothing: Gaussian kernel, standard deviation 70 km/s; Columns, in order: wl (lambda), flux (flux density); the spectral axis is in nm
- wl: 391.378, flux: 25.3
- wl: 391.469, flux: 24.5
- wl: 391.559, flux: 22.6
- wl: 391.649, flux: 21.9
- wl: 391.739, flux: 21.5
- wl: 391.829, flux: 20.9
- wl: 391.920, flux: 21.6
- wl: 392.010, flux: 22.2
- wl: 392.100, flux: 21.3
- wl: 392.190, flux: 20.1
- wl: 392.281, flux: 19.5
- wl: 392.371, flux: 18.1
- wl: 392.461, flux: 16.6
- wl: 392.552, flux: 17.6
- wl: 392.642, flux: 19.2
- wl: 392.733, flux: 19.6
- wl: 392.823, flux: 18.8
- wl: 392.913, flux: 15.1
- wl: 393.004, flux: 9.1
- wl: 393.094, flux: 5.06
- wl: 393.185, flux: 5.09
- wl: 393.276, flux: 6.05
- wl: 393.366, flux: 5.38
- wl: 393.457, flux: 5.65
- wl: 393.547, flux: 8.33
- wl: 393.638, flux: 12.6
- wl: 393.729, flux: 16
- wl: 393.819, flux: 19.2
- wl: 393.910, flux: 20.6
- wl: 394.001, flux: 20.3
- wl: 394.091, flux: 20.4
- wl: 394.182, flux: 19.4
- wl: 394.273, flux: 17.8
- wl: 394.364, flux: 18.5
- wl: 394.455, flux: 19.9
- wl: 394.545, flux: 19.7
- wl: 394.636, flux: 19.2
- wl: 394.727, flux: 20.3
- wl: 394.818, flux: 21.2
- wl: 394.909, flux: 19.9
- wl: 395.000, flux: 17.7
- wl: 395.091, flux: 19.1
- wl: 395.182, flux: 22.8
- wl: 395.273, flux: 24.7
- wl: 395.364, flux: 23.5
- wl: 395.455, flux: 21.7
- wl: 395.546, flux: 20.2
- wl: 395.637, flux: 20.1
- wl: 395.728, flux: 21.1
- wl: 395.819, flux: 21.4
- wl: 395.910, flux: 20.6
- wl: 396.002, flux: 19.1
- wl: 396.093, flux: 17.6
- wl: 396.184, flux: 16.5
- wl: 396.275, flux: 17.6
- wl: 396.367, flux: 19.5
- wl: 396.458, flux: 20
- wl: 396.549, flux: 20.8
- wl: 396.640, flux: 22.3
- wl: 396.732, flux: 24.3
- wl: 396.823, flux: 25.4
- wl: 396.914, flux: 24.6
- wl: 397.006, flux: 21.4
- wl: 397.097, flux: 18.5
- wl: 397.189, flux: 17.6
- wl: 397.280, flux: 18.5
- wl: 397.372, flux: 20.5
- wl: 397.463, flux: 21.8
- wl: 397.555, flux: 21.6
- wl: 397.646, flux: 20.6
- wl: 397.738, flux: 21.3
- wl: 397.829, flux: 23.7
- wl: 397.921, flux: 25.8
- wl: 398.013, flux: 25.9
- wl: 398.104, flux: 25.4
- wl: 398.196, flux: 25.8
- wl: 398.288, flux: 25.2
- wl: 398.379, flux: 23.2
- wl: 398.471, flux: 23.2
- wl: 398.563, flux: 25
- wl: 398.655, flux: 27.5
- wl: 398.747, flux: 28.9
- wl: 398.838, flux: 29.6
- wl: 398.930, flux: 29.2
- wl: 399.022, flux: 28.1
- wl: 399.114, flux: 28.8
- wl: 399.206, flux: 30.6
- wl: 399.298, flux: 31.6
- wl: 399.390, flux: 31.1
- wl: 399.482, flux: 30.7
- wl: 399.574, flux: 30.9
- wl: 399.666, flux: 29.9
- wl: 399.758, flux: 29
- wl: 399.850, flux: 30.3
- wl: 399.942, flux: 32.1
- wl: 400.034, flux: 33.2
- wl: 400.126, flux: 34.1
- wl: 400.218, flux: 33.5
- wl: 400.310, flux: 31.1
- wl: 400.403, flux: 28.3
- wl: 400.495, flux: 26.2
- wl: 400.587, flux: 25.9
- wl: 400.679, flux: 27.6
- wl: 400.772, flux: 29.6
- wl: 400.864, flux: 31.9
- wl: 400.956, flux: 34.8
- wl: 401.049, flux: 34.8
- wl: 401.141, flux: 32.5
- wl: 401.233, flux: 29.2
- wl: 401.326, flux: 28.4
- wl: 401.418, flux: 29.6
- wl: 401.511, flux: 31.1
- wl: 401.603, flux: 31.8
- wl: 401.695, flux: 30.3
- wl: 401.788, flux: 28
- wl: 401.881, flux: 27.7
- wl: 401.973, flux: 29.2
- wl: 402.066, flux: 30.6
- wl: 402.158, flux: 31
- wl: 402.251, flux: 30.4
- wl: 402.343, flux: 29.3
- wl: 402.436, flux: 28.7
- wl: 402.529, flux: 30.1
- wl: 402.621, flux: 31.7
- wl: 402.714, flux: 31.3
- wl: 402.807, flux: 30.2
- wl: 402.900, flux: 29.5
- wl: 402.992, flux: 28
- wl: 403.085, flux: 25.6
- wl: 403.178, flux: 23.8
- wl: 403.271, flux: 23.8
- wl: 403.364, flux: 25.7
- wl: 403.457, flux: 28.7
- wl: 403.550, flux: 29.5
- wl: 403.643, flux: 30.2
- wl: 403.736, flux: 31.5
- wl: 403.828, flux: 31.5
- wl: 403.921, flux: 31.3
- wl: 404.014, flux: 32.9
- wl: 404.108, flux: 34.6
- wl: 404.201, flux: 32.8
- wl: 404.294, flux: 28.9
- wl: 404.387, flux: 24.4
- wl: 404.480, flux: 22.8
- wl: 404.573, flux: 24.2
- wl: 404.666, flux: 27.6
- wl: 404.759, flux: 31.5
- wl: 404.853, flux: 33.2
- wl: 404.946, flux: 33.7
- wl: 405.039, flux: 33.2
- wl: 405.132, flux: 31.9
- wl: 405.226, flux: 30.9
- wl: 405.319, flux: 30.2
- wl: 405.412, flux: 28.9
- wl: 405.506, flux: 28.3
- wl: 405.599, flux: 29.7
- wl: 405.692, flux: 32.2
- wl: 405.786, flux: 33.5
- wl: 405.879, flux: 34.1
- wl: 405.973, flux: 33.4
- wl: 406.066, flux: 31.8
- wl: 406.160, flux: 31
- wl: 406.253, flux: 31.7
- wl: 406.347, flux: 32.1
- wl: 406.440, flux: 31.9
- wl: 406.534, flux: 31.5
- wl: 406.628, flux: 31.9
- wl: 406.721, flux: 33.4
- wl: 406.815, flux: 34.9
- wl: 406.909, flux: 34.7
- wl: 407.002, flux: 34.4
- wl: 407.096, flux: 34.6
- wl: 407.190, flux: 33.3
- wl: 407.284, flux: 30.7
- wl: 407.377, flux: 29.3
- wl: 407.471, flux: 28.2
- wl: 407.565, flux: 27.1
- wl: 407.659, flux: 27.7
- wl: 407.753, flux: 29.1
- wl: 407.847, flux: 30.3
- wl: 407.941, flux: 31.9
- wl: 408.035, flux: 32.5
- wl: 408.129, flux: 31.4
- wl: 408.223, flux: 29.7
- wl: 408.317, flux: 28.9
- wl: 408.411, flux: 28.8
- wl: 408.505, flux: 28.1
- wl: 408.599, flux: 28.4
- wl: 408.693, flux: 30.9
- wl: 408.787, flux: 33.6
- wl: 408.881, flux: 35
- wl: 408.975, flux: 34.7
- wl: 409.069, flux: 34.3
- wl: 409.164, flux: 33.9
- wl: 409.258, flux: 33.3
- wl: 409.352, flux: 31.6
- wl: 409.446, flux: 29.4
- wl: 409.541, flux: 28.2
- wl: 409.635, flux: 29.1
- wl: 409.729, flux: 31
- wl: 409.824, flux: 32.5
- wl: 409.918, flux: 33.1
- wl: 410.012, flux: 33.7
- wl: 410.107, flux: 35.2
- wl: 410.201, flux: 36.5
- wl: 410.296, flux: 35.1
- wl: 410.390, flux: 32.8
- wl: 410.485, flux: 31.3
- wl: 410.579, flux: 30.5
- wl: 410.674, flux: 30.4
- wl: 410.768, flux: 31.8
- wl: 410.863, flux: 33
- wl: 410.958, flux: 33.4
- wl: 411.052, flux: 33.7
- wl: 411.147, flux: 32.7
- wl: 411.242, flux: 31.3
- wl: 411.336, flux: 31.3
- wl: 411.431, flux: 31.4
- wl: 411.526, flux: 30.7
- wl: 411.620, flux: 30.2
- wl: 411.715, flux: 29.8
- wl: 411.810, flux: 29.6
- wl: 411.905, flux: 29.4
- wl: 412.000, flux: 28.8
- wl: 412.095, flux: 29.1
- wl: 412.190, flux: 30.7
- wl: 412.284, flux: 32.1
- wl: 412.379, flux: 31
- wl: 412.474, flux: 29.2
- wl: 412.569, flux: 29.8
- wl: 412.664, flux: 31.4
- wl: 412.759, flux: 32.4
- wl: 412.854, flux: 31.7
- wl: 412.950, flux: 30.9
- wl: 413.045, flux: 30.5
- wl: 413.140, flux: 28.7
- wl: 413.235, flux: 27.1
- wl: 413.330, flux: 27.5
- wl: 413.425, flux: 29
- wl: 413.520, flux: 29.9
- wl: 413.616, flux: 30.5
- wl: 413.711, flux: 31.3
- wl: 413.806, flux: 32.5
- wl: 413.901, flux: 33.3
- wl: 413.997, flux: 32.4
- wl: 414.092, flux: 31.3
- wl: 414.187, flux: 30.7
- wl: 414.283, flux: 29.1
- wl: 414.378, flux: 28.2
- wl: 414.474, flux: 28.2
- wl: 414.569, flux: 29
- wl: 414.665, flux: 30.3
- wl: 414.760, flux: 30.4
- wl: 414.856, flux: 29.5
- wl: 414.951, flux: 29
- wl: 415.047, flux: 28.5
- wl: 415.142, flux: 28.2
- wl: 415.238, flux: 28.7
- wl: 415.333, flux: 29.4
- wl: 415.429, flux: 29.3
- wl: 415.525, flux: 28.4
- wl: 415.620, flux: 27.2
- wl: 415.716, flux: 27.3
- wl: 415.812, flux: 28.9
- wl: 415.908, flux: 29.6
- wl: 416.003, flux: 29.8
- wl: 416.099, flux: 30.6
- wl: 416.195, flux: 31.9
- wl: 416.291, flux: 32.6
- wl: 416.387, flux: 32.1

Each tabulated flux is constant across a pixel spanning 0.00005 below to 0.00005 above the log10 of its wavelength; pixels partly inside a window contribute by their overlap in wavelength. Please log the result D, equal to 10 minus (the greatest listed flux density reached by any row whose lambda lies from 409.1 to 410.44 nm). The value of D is -26.5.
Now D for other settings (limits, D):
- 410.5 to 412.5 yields -23.7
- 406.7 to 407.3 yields -24.9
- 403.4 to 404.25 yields -24.6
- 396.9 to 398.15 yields -15.9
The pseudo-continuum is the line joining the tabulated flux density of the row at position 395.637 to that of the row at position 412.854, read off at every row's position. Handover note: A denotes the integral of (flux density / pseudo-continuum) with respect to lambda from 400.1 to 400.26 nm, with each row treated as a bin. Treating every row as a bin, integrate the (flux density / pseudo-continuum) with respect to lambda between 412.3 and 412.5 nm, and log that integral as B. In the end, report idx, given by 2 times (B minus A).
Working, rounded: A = 0.234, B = 0.19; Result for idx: -0.08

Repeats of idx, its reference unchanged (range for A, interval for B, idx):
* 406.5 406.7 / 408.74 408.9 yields -0.09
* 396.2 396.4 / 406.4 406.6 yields 0.11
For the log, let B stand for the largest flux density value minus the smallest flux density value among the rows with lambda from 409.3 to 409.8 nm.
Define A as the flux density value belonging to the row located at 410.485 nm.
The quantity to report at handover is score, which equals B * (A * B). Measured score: 362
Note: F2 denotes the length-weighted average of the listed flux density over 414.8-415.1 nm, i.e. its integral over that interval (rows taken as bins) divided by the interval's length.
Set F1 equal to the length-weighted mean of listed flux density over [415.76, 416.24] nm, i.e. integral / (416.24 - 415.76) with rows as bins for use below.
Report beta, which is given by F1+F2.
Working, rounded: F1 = 30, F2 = 29.0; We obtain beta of 59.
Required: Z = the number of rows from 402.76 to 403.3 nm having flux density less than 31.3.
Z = 6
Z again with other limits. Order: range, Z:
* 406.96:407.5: 3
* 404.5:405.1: 2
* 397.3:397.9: 6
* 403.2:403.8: 5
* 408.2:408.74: 6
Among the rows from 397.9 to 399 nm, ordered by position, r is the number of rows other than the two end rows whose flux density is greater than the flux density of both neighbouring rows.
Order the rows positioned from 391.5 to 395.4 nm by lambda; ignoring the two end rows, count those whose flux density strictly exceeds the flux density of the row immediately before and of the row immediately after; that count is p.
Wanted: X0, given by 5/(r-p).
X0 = -1.0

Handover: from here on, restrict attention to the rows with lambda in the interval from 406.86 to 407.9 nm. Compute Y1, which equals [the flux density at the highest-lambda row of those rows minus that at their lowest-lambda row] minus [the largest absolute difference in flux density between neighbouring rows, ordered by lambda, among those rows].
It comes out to -7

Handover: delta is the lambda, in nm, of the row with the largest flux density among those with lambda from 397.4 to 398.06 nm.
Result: 398.013 nm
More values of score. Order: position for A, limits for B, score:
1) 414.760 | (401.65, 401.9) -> 206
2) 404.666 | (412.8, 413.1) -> 40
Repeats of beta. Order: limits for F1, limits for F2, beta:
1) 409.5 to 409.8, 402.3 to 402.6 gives 59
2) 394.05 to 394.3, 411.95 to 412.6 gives 49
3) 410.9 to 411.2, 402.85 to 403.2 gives 60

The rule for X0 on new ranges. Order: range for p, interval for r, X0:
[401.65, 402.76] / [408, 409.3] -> -5.0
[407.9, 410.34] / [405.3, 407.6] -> 5.0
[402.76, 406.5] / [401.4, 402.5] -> -2.5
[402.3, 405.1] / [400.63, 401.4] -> -1.7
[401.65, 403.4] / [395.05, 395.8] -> -5.0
